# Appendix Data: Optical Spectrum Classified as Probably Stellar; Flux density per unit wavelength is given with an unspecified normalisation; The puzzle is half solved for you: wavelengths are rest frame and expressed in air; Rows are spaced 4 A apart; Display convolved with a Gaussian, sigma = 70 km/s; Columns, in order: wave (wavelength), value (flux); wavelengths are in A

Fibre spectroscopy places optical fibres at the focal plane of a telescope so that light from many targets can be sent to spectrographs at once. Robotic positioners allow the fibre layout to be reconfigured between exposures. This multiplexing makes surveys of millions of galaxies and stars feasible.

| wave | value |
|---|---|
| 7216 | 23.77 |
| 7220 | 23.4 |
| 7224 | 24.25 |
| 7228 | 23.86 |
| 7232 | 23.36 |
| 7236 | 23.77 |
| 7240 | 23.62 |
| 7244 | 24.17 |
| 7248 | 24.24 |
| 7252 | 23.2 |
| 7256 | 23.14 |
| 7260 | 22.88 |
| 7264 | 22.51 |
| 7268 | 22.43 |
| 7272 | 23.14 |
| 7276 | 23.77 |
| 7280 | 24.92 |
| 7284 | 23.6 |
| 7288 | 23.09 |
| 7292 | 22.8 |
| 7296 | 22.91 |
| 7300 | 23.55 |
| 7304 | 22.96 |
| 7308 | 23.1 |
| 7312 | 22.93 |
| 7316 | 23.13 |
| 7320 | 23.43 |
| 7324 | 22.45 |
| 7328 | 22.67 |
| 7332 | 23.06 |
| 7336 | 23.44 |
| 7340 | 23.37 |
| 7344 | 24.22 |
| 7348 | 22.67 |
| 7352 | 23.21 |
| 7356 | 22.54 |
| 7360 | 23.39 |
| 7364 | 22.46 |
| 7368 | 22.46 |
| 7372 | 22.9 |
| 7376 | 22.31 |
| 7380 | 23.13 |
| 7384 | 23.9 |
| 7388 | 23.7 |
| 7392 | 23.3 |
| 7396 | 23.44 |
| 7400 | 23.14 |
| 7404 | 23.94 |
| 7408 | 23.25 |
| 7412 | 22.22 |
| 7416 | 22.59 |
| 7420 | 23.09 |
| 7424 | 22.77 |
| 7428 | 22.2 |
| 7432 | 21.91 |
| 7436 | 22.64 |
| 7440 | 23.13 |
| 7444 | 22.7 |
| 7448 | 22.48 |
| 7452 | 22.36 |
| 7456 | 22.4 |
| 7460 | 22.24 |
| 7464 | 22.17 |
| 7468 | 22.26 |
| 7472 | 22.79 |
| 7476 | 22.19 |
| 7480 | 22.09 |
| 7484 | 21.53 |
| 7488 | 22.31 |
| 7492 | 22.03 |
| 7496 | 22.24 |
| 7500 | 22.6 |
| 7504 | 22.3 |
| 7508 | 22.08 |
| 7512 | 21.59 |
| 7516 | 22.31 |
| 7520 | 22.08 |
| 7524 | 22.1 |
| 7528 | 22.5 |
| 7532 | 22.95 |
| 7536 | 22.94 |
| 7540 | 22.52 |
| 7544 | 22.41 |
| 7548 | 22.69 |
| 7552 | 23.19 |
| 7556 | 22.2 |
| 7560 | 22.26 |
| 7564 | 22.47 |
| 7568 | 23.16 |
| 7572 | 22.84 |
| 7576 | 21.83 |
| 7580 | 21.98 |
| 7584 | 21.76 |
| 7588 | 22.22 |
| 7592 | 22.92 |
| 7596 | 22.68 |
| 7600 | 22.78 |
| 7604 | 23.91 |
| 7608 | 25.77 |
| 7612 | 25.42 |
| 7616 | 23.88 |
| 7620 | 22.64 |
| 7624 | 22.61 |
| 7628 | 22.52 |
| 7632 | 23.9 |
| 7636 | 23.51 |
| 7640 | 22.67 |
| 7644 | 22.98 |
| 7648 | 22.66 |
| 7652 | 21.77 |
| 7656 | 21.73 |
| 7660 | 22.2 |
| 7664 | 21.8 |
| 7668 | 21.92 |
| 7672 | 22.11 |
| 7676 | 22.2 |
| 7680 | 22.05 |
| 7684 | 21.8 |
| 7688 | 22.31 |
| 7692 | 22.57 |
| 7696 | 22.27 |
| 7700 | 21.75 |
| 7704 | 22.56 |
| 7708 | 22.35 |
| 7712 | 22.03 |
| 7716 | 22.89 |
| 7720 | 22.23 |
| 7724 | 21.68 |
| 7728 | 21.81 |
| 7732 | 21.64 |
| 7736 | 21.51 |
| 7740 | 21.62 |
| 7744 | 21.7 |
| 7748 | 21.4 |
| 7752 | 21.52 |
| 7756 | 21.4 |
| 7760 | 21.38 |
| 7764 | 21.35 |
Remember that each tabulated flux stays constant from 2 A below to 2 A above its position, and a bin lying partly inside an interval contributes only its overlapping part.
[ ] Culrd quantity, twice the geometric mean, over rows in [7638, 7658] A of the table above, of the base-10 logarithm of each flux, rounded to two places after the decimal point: 2.70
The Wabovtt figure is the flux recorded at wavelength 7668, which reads 21.92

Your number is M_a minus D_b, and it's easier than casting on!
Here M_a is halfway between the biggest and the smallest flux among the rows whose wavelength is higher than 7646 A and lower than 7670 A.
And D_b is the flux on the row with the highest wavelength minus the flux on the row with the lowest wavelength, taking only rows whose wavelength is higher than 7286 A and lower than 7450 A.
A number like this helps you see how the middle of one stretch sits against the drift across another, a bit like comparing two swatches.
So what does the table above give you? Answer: 22.8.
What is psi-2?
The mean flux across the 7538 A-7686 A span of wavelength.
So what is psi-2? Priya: 22.70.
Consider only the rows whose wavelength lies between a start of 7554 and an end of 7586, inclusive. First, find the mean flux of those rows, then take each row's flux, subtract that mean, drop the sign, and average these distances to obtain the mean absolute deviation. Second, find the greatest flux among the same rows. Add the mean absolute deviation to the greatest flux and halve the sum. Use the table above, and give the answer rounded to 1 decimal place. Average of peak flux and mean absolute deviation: 11.8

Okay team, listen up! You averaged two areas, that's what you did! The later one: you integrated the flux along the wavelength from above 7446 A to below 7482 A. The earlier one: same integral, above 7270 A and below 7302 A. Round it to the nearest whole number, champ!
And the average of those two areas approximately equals 778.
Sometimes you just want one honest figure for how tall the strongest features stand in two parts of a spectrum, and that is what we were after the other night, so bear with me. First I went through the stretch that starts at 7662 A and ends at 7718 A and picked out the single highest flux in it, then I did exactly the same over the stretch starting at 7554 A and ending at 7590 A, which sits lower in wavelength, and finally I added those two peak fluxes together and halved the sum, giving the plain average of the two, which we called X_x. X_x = 23.0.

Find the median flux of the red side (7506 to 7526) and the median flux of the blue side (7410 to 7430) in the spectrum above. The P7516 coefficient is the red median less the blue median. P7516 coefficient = -0.5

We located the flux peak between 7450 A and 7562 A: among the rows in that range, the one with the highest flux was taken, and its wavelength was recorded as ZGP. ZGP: 7552 A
